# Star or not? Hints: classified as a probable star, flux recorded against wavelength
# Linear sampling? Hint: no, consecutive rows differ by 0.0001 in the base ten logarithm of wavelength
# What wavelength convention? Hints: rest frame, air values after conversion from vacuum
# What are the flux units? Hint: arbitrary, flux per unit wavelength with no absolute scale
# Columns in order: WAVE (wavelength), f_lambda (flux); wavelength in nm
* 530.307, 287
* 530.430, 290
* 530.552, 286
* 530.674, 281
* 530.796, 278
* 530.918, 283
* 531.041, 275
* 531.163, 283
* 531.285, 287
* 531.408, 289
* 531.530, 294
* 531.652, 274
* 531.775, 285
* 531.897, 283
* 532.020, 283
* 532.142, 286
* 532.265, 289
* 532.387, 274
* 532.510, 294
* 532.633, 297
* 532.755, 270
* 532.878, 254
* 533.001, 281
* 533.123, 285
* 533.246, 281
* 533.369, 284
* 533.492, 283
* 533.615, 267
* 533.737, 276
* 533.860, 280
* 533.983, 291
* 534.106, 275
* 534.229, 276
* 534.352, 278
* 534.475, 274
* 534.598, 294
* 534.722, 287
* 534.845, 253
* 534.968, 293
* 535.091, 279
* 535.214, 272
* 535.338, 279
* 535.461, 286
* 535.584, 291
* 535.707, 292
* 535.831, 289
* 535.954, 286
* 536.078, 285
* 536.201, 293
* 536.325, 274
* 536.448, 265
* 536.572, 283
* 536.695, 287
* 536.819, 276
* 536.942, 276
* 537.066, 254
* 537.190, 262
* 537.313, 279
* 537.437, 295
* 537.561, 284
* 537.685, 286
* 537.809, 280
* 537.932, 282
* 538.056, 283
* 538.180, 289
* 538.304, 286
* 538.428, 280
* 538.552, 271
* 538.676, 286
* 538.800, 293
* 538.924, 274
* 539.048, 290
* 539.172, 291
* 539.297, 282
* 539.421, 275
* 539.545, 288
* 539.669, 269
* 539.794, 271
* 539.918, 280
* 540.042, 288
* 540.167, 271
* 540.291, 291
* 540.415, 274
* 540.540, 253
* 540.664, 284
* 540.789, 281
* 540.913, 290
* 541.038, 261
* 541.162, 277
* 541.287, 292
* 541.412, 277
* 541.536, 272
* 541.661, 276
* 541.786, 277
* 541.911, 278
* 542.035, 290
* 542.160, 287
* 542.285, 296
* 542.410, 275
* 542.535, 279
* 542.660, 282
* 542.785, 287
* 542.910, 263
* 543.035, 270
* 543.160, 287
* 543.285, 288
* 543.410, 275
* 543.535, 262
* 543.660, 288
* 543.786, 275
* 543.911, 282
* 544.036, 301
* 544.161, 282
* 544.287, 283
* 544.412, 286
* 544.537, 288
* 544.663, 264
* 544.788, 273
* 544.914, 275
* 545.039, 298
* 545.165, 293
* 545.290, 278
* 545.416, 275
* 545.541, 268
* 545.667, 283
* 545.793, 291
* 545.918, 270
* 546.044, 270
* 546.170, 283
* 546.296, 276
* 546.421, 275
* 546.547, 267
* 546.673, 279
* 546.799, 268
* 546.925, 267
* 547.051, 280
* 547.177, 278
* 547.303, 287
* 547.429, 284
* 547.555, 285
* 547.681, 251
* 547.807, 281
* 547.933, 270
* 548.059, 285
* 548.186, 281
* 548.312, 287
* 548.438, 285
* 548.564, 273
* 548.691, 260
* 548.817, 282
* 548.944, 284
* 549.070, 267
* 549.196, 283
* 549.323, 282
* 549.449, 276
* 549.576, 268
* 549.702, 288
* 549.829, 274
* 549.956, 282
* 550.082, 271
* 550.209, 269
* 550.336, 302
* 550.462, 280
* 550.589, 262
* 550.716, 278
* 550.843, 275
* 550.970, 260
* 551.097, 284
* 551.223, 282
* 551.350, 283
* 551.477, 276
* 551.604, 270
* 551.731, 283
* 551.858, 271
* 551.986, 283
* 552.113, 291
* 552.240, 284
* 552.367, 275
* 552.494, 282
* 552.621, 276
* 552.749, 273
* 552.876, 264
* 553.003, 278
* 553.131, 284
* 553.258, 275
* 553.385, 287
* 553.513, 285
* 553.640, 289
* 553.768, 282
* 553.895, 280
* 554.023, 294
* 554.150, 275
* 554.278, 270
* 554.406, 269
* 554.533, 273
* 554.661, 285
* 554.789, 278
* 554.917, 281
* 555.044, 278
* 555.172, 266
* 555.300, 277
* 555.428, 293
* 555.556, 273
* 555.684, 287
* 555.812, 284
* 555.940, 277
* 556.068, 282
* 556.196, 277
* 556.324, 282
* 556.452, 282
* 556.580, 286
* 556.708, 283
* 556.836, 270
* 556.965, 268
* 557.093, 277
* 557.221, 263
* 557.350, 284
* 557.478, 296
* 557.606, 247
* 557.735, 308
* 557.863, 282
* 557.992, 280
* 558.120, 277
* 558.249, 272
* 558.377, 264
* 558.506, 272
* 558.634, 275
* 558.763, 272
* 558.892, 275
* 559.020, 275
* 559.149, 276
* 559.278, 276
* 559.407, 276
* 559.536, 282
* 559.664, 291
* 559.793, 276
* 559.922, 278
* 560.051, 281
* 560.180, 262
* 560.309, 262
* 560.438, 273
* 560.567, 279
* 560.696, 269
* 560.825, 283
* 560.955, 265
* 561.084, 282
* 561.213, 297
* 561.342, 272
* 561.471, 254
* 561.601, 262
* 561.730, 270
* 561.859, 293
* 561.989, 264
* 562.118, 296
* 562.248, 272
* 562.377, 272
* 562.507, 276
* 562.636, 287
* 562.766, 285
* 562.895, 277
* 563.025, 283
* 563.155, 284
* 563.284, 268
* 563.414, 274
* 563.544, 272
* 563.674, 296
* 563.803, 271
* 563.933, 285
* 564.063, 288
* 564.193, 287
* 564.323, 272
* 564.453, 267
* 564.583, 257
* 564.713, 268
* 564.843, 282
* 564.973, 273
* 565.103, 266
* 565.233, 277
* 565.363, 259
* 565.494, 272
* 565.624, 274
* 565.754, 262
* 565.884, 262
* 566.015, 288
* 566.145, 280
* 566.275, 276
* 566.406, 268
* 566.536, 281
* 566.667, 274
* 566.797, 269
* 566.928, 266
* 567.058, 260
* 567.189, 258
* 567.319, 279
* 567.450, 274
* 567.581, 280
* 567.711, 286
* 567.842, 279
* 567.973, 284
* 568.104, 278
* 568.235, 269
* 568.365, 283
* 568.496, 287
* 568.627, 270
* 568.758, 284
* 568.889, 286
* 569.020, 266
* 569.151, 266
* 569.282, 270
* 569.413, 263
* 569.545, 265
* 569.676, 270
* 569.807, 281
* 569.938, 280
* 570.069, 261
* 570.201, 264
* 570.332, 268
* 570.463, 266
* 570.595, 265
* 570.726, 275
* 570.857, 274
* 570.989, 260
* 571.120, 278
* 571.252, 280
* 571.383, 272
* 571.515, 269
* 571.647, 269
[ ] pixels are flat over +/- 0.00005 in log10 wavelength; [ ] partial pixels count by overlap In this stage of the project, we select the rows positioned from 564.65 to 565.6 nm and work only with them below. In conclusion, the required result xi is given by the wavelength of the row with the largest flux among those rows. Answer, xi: 564.843 nm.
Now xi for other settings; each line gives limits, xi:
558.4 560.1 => 559.664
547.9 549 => 548.312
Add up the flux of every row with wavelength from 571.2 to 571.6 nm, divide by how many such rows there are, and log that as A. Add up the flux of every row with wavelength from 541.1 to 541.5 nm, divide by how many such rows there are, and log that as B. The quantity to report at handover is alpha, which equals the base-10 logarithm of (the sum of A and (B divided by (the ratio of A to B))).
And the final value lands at 2.751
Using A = 274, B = 282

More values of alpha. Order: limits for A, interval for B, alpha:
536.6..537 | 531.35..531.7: 2.757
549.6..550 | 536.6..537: 2.748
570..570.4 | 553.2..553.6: 2.753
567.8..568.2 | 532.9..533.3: 2.752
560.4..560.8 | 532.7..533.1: 2.730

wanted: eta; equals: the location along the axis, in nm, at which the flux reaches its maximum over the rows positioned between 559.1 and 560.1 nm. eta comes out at 559.664 nm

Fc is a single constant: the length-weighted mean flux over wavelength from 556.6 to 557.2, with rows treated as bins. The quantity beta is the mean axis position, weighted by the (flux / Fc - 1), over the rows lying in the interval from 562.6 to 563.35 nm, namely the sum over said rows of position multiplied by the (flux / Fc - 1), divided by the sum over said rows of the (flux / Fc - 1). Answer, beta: 562.80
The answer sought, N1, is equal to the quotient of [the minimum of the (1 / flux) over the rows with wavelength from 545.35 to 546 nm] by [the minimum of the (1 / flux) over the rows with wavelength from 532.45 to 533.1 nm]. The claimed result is 1.02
